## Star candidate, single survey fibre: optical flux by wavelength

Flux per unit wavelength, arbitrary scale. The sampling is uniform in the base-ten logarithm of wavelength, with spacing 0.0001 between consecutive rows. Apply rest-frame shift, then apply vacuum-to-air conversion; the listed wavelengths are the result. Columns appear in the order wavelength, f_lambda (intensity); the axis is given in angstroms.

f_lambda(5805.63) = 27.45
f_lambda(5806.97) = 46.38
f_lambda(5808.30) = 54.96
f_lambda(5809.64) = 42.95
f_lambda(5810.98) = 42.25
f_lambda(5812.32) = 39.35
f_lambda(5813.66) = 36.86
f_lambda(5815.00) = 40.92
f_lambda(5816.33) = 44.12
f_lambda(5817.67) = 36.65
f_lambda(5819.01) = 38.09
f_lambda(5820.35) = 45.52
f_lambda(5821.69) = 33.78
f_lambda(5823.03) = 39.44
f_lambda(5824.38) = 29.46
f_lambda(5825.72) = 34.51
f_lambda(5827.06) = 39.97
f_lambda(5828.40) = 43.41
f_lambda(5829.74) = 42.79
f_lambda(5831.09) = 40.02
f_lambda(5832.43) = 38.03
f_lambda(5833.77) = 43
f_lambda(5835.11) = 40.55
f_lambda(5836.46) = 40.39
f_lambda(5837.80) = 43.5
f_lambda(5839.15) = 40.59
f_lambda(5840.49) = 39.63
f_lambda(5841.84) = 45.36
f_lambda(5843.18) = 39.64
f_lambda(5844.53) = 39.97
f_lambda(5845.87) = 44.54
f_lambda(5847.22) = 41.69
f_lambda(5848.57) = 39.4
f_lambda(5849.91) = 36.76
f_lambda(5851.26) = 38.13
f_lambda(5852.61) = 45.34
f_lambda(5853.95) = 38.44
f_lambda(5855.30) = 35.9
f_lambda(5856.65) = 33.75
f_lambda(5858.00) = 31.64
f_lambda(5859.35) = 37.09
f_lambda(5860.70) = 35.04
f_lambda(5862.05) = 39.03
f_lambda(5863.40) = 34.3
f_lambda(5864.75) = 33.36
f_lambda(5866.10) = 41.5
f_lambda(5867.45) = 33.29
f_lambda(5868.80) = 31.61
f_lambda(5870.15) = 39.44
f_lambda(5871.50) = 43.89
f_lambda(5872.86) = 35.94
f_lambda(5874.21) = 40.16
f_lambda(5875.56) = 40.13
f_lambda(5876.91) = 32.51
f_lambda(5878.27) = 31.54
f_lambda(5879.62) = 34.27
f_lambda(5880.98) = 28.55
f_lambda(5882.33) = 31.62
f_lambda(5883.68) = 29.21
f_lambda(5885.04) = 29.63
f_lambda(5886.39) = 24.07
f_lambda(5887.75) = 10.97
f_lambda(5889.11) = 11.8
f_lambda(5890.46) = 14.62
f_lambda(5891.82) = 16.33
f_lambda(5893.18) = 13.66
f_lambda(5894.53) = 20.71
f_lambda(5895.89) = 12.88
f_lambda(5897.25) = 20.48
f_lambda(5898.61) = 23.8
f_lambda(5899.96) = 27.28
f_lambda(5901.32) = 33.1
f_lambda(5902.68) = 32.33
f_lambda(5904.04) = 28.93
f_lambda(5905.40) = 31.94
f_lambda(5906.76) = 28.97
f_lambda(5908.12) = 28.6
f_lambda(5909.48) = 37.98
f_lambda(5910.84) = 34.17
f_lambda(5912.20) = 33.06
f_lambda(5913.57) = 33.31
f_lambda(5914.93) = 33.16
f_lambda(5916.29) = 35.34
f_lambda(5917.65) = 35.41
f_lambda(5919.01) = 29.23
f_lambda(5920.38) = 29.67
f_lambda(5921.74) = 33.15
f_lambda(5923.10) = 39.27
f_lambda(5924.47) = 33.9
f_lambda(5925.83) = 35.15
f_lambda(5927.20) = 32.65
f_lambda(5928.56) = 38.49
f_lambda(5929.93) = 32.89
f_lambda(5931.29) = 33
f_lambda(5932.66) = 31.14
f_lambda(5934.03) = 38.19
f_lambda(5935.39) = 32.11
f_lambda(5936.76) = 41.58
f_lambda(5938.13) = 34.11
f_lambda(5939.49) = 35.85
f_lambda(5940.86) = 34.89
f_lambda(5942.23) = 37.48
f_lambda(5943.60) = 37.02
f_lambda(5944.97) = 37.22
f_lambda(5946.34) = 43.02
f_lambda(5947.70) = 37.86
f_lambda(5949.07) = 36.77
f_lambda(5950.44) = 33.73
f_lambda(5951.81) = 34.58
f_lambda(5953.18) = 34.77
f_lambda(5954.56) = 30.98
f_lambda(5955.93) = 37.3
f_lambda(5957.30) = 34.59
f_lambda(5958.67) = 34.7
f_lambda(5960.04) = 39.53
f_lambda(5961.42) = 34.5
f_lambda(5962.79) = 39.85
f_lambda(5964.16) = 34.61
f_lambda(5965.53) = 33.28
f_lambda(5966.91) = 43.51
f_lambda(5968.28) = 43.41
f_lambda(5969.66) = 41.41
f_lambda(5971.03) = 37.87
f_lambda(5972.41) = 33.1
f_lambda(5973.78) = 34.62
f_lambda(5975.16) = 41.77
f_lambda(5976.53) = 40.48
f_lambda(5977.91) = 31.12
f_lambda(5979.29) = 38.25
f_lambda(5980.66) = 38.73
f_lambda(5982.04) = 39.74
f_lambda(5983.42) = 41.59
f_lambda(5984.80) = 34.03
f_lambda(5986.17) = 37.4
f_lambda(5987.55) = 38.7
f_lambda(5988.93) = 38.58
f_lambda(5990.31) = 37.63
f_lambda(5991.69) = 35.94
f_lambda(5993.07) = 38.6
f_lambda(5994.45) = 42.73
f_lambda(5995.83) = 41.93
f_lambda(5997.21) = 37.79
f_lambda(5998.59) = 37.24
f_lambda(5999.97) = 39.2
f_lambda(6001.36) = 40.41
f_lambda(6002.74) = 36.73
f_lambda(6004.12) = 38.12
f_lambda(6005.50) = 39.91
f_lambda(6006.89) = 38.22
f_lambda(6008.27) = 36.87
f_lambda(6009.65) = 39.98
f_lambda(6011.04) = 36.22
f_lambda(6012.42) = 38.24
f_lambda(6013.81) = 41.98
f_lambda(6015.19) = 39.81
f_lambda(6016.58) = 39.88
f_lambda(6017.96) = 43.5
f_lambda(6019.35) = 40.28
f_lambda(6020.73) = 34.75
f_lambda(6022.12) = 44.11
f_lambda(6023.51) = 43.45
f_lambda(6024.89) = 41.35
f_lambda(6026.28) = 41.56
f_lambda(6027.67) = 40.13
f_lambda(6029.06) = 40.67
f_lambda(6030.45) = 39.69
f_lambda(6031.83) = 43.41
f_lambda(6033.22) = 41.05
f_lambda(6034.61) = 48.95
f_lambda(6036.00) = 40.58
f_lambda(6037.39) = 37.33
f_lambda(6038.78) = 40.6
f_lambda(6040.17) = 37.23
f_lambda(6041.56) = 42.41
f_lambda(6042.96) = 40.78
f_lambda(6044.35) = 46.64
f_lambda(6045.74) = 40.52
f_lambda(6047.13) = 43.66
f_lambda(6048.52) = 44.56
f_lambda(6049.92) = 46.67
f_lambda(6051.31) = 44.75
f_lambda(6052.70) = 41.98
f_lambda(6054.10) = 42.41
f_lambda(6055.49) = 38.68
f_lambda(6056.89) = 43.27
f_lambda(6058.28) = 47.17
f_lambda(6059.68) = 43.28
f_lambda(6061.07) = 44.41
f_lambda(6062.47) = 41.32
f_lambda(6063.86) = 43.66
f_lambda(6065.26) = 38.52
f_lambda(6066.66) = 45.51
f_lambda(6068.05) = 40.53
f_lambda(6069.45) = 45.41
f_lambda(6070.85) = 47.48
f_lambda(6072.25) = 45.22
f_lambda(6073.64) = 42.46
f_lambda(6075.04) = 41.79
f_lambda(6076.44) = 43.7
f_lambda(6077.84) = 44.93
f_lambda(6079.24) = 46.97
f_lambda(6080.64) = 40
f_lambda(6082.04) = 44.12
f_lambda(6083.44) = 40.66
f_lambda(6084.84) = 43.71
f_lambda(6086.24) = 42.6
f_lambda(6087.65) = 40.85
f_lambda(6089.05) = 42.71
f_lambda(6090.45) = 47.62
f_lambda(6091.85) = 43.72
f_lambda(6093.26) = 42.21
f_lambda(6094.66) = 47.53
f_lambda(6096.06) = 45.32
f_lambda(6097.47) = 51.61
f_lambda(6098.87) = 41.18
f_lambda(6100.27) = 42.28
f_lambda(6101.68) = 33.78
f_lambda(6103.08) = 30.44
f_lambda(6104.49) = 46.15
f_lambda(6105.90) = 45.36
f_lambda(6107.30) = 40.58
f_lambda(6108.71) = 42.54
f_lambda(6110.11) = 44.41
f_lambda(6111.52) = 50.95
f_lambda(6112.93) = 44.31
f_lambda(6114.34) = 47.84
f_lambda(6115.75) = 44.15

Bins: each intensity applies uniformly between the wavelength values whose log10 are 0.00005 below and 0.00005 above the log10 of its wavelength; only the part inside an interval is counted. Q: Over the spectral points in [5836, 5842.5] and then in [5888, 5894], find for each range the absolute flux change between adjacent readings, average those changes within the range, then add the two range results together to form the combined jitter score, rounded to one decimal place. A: 5.6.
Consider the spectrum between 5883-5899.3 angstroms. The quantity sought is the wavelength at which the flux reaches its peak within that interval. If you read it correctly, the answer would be 5885.04 angstroms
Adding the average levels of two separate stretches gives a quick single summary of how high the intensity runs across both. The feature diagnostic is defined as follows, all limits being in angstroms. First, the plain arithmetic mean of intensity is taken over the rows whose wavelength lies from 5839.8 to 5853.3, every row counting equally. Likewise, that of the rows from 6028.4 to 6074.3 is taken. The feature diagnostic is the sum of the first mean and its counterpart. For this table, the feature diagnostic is 84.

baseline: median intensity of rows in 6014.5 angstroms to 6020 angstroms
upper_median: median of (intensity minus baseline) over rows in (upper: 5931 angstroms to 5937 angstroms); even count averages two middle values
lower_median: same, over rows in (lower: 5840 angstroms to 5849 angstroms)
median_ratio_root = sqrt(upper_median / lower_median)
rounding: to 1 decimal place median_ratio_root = 8.0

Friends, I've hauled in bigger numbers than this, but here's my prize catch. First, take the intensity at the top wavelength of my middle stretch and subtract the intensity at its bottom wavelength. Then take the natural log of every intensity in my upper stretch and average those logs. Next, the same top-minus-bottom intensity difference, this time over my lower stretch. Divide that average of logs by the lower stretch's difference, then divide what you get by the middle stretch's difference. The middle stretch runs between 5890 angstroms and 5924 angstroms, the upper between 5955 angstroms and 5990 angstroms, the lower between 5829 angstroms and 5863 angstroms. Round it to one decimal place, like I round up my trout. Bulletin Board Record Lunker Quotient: 0.0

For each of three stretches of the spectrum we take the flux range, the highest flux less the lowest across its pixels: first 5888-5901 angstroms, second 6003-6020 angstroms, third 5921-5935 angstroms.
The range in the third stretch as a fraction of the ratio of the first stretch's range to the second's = 3.8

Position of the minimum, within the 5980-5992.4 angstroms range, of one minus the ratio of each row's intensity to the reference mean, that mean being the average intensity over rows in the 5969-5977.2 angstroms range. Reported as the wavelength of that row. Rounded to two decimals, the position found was 5983.42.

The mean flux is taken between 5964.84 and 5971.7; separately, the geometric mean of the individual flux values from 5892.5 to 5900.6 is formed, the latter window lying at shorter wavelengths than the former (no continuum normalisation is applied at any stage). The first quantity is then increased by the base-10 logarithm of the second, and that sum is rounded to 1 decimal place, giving 41.2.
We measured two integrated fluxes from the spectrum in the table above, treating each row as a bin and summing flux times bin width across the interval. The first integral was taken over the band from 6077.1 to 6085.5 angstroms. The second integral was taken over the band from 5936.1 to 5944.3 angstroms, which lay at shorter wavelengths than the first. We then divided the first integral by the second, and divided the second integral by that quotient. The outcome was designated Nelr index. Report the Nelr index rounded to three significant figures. 250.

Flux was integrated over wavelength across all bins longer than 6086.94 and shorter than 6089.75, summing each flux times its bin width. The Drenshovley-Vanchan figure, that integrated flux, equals 117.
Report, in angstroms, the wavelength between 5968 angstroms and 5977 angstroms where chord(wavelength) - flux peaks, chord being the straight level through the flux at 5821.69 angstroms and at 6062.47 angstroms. 5972.41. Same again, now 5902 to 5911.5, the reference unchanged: 5908.12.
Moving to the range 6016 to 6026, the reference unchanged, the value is 6020.73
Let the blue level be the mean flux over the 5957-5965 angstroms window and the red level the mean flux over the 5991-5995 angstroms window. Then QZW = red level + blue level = 75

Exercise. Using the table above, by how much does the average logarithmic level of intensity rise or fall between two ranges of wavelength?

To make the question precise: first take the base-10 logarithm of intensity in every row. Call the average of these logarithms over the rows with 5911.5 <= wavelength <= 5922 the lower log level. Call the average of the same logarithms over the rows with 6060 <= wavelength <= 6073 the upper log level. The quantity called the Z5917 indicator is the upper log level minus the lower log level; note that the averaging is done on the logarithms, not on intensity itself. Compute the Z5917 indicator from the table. 0.12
